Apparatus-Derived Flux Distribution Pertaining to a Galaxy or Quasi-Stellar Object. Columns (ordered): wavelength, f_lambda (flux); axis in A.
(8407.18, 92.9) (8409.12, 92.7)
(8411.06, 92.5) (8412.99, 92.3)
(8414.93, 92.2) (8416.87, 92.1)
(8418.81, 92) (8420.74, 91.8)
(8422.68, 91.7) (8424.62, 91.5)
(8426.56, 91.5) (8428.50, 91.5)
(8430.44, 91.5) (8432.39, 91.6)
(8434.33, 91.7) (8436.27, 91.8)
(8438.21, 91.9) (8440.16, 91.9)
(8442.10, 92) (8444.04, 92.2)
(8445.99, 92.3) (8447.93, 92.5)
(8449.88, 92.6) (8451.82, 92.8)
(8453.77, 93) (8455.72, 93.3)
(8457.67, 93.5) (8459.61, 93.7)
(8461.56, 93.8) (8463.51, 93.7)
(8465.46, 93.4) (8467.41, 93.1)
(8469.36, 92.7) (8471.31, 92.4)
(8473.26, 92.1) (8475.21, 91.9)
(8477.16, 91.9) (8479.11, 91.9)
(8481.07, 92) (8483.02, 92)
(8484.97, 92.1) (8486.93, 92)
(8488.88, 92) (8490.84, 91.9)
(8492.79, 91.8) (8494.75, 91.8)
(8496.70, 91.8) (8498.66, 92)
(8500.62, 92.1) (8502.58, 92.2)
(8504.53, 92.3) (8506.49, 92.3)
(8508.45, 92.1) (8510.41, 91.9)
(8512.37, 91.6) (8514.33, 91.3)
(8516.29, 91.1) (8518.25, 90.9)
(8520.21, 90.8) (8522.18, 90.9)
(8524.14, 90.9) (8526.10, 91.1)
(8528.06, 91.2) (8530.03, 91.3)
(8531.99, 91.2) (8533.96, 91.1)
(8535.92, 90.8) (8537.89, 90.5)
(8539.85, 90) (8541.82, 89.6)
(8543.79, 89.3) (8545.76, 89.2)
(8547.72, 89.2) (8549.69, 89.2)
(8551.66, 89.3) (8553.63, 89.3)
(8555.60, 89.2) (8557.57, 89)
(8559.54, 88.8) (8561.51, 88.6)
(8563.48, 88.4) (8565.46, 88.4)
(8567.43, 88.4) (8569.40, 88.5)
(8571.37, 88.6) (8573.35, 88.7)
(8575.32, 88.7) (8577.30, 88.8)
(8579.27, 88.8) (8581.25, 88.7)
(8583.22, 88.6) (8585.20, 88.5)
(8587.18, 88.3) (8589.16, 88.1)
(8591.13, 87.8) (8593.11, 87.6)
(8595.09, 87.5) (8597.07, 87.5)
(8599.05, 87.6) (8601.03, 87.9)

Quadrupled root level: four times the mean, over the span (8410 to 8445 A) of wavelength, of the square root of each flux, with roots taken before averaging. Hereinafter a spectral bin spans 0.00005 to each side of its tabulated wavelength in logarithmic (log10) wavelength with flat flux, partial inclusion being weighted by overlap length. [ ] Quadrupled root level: 38.3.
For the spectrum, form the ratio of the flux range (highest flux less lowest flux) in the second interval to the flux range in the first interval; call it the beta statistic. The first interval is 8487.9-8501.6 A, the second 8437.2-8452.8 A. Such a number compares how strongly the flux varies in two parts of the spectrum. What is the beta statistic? 3.0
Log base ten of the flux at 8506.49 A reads 1.97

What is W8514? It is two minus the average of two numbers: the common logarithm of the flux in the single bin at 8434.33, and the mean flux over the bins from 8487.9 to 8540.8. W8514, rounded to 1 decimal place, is -44.7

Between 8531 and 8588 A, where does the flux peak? 8531.99 A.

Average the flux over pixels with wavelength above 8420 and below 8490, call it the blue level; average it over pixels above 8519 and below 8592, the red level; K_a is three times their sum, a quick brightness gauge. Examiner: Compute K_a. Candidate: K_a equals 545.1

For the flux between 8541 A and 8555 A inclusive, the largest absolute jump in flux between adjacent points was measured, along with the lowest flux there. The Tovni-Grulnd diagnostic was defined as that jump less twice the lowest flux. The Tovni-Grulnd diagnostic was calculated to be -178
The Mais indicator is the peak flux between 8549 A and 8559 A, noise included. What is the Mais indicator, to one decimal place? 89.3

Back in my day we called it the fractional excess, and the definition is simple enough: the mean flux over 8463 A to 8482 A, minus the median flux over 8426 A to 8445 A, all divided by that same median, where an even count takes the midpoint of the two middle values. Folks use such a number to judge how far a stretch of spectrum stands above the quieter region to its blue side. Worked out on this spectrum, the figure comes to 0.01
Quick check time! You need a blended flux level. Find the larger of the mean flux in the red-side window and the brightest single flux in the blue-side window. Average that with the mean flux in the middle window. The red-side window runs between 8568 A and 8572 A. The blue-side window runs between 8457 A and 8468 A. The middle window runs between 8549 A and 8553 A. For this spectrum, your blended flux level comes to 91.5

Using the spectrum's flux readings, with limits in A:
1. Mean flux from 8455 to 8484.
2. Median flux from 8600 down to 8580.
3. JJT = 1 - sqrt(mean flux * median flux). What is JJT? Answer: -89.3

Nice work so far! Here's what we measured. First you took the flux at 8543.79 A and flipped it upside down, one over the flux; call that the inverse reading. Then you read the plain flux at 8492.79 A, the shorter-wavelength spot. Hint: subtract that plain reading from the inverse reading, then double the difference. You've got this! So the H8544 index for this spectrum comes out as -184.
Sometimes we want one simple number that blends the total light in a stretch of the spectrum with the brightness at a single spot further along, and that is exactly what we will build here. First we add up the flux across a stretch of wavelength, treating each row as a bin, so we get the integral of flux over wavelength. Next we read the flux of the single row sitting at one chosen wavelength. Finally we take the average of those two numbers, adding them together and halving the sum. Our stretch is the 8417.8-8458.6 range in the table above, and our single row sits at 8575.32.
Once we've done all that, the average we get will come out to 1924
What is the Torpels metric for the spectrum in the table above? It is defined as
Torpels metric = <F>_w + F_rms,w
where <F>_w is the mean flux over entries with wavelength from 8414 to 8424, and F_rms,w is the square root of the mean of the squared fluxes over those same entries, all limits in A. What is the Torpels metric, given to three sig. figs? 184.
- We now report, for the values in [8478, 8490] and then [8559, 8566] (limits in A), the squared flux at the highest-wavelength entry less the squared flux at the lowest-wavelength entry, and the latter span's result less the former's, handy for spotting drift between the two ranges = -89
